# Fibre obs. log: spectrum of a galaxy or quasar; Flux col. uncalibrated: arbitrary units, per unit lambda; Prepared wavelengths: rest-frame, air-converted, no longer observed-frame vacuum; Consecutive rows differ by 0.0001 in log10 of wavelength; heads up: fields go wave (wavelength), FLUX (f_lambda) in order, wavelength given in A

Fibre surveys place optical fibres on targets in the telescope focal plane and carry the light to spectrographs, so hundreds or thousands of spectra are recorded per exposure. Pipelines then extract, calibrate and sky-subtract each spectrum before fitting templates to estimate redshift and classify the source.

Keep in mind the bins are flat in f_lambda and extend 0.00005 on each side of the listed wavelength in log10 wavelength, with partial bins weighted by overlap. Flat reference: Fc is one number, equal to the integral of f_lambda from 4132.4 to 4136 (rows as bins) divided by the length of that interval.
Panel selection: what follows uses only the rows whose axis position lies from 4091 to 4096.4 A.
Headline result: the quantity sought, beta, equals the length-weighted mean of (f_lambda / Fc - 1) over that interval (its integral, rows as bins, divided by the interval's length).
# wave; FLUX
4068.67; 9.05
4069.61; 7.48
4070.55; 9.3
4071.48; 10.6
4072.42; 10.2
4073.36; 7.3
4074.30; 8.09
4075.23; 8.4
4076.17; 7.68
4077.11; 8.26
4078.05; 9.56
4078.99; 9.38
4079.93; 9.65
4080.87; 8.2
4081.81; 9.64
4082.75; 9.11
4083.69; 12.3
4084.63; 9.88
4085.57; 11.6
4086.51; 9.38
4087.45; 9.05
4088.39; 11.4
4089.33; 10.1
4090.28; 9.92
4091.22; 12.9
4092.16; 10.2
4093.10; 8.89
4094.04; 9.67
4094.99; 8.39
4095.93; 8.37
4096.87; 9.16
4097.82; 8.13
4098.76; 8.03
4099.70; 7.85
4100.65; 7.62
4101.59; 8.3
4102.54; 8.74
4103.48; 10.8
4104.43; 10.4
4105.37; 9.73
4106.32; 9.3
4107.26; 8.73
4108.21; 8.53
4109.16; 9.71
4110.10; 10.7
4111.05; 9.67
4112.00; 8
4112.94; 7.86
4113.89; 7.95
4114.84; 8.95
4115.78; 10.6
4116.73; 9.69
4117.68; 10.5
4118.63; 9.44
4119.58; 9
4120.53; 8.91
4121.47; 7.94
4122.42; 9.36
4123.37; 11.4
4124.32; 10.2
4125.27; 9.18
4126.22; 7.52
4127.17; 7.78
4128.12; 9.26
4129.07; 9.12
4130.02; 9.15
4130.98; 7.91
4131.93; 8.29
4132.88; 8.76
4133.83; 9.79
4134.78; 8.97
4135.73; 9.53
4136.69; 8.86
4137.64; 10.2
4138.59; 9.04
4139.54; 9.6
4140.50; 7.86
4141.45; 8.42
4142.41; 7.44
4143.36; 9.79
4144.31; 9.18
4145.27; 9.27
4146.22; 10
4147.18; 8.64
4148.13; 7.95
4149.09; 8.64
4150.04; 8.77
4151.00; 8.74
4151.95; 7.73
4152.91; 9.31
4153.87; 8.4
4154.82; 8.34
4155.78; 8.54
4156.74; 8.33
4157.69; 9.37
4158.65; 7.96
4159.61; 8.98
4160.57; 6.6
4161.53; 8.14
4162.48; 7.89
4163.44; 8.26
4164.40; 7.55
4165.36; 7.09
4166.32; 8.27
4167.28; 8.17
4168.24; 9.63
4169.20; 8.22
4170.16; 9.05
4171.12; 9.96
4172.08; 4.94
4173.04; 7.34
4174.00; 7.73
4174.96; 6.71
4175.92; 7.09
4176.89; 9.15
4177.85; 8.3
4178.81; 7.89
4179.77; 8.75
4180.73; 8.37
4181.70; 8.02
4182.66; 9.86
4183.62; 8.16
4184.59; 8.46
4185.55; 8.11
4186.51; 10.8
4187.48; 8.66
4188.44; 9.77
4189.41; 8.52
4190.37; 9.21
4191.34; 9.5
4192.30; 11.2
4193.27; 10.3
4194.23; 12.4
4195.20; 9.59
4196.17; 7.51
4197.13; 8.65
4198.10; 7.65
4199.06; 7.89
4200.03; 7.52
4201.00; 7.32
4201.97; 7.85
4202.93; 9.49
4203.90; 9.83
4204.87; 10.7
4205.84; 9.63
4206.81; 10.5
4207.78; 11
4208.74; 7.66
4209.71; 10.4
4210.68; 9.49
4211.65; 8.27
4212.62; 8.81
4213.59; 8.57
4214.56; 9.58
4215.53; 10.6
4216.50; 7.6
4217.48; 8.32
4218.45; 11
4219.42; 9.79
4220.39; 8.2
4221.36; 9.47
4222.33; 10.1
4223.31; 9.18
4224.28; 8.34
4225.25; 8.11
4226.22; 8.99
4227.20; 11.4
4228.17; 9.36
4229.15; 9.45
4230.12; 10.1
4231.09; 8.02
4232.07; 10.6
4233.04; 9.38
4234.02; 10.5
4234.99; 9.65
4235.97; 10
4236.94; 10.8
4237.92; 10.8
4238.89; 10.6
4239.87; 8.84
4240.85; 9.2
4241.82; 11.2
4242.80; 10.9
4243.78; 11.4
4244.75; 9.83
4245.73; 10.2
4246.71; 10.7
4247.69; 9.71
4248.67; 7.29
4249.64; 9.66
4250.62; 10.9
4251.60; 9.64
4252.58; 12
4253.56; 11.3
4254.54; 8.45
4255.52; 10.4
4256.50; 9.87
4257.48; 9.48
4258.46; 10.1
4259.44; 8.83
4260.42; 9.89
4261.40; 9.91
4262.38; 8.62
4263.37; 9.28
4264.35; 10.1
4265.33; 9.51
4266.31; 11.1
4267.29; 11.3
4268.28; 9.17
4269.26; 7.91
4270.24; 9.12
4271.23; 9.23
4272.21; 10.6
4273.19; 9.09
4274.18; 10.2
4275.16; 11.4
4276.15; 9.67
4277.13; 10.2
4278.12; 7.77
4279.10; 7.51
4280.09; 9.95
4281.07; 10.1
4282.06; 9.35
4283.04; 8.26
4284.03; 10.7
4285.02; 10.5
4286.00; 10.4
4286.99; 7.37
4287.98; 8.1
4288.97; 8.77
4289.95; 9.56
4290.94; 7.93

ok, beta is 0.035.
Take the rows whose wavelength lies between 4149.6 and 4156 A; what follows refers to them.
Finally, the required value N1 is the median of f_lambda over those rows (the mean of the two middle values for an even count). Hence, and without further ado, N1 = 8.5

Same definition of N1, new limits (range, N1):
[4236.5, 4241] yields 10.6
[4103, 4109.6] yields 9.7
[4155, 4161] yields 8.4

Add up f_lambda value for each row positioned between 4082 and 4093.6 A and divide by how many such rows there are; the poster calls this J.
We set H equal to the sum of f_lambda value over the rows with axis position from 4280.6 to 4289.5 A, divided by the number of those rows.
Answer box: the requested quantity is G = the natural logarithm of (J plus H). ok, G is 2.98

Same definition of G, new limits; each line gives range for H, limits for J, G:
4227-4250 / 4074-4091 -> 2.97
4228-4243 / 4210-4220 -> 2.95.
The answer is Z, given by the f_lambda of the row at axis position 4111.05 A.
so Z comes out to 9.67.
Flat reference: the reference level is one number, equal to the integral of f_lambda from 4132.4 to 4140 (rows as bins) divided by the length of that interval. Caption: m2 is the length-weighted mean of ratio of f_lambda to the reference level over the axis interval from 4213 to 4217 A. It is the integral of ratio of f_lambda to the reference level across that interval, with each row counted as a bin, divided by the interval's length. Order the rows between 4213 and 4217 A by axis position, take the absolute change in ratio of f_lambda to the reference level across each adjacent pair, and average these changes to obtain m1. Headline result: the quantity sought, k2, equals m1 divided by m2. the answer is 0.185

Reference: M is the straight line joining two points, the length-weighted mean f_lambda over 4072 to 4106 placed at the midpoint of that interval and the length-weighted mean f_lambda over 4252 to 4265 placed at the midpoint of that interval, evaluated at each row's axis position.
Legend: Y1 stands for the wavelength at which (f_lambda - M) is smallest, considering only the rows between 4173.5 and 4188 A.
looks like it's 4174.96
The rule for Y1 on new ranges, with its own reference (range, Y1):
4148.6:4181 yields 4172.08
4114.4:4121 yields 4120.53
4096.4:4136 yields 4126.22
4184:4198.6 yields 4196.17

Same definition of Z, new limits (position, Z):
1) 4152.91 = 9.31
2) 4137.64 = 10.2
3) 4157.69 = 9.37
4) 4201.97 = 7.85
